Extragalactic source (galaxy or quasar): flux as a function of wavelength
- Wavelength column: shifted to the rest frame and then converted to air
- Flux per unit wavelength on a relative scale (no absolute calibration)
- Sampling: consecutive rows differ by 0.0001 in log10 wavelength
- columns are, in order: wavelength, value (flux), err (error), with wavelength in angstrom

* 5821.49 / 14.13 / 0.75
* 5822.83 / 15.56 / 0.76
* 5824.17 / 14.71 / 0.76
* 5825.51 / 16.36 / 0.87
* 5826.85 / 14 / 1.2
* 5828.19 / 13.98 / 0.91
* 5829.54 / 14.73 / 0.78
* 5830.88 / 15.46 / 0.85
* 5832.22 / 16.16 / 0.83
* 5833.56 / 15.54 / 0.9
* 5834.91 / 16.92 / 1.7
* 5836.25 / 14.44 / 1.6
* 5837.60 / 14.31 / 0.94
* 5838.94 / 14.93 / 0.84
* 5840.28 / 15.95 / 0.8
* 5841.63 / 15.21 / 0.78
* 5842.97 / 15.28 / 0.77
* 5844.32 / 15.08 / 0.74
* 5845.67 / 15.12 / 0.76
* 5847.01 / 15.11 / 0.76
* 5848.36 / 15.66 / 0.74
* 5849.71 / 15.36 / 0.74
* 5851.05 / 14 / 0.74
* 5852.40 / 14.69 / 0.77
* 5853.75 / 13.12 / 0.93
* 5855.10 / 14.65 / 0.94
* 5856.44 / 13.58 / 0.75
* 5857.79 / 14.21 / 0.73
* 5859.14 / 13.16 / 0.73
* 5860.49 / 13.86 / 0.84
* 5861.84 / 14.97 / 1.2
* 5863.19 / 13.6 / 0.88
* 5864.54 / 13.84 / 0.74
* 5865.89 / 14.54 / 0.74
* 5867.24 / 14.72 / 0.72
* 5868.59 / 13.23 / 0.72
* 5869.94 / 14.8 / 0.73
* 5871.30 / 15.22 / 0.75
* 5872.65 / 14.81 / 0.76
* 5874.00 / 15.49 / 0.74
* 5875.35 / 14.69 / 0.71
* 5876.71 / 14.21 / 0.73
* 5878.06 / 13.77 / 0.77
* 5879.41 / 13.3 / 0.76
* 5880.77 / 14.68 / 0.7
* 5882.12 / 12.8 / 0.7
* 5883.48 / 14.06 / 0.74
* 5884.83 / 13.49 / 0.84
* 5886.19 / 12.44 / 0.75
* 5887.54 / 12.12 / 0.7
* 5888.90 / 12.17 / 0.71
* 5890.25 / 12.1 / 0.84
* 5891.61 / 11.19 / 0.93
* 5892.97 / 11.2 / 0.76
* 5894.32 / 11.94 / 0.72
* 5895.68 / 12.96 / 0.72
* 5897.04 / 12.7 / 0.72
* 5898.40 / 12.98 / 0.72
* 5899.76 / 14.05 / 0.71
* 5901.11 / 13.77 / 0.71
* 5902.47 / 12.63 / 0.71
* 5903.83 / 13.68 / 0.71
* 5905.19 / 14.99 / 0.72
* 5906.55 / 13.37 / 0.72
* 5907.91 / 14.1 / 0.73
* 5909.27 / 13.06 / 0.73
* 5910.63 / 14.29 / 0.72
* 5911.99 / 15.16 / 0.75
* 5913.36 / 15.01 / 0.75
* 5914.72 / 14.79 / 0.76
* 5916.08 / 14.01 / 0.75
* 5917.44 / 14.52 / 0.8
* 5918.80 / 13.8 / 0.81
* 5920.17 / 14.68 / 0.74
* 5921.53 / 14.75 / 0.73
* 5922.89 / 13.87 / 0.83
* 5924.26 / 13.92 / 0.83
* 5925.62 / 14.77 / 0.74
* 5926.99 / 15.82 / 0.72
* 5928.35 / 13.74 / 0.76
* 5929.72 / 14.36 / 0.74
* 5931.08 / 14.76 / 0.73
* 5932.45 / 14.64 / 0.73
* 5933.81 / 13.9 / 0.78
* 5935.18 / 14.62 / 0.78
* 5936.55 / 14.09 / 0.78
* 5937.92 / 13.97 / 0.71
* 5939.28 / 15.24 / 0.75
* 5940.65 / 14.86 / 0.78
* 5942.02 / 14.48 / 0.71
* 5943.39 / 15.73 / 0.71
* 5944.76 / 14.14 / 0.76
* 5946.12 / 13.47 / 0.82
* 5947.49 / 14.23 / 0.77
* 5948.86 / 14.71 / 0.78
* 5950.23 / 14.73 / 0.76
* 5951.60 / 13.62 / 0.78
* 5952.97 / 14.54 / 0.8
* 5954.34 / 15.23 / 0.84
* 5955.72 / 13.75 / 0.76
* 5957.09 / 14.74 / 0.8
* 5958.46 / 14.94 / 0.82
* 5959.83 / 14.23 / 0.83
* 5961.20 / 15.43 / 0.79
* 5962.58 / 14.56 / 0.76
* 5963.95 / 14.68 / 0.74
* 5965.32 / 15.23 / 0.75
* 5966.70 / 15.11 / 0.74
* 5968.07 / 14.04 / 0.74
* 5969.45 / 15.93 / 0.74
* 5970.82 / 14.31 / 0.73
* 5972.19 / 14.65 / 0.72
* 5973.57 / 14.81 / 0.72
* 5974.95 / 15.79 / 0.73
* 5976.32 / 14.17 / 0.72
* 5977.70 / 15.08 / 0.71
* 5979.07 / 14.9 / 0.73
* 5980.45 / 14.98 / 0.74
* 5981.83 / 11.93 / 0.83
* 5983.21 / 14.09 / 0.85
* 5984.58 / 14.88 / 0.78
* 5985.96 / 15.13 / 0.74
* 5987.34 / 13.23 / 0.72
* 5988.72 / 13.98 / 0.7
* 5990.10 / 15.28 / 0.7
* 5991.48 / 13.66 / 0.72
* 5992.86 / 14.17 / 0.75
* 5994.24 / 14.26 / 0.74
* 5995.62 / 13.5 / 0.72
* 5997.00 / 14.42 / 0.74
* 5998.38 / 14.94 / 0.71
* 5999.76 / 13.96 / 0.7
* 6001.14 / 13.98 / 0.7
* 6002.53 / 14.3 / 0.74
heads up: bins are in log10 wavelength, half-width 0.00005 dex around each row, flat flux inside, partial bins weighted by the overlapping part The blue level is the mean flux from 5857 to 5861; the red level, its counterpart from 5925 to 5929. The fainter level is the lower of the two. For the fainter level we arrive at 13.7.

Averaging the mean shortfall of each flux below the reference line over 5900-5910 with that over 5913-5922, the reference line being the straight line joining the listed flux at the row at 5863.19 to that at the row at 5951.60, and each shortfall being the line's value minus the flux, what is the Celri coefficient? -0.47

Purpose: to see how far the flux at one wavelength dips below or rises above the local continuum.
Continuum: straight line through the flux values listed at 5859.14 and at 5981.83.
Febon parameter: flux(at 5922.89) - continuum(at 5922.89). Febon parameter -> 1.3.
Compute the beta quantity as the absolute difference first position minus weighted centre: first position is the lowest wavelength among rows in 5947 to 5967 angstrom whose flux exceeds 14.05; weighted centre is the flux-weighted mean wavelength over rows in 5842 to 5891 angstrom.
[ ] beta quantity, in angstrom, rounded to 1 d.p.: 81.5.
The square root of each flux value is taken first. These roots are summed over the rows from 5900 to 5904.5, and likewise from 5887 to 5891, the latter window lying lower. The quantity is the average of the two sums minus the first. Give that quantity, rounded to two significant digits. -0.26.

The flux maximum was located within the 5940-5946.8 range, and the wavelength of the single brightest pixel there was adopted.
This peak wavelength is 5943.39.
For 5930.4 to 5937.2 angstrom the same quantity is 5931.08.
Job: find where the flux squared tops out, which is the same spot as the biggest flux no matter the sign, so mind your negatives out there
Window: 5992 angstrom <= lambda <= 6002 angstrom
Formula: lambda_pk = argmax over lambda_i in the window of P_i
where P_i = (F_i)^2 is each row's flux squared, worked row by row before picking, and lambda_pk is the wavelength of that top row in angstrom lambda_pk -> 5998.38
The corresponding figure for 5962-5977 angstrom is 5969.45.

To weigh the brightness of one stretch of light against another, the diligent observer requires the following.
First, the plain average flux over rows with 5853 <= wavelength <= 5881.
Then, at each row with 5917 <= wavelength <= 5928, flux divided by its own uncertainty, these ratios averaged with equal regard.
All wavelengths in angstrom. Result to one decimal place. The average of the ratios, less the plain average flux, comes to 4.6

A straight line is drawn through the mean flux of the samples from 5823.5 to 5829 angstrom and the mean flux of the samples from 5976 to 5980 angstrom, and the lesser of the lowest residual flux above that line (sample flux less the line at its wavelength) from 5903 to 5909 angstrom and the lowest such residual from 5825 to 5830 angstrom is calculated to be -1.4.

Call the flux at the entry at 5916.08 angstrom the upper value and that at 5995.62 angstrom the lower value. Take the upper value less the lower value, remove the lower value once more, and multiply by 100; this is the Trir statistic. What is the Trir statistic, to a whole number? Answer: -1299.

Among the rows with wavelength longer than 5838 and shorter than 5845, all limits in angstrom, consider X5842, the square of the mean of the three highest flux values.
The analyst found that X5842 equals 240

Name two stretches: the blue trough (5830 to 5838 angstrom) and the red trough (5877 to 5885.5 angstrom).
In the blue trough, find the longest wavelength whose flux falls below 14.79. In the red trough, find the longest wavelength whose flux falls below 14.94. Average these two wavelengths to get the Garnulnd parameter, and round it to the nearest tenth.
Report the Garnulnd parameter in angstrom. 5861.2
